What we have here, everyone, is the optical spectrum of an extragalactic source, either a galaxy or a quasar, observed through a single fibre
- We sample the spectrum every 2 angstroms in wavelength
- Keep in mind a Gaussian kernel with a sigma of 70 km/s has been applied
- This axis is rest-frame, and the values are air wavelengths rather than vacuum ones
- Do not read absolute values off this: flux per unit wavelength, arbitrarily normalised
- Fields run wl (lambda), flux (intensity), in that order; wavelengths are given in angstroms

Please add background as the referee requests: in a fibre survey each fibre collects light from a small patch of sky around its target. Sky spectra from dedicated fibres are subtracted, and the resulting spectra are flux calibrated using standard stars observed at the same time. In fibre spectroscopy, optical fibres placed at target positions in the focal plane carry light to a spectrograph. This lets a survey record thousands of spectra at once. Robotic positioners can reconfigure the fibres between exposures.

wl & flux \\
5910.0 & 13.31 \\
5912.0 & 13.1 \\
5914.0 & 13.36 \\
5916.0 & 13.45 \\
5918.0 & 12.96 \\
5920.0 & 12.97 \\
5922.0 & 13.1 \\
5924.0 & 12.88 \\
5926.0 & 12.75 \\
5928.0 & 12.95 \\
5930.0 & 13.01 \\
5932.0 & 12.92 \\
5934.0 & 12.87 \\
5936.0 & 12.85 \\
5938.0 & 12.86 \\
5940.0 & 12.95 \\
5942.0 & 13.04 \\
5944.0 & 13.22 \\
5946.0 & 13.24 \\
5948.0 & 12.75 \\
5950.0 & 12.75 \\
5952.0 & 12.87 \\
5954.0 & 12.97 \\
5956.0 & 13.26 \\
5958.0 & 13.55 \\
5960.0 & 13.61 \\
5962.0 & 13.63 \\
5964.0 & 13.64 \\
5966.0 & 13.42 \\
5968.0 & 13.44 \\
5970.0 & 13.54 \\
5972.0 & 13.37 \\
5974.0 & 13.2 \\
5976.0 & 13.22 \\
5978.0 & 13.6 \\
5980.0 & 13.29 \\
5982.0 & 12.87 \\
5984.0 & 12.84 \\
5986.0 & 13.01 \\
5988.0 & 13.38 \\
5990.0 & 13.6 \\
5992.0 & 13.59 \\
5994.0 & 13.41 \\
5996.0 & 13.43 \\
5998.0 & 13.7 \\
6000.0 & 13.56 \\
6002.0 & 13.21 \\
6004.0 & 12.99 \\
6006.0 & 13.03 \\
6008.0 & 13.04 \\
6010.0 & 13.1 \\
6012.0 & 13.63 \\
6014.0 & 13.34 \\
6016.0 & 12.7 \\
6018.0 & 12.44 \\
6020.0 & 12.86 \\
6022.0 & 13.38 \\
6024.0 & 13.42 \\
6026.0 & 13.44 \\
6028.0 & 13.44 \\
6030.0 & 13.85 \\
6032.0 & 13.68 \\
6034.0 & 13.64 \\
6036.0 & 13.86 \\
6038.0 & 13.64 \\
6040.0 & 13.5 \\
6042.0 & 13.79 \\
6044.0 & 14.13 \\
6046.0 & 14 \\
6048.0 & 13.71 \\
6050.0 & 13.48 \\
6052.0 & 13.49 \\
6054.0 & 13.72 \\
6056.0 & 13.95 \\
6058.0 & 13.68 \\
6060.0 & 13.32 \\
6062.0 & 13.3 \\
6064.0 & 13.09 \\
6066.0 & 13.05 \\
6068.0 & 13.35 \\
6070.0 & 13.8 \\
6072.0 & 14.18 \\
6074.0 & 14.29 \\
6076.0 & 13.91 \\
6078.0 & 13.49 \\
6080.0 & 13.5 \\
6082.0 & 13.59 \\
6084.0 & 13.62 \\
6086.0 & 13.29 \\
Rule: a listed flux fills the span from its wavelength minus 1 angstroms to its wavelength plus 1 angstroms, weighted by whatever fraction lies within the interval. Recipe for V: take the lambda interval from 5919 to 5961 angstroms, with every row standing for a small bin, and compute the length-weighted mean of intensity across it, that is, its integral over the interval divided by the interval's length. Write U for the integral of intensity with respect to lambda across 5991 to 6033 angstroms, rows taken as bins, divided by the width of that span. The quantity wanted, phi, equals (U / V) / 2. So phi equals 0.51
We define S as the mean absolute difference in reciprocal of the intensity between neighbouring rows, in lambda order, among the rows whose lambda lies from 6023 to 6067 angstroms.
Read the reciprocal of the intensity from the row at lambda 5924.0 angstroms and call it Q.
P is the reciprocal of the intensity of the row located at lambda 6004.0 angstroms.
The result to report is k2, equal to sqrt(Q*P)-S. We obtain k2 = 0.076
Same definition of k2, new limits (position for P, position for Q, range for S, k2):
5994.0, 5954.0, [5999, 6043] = 0.075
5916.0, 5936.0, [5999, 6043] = 0.075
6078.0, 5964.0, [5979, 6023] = 0.072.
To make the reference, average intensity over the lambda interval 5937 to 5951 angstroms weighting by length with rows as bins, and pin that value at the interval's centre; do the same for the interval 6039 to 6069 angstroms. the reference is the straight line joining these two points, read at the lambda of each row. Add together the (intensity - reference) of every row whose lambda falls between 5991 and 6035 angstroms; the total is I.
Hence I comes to -1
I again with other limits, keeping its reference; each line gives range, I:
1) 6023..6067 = 2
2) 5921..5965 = 2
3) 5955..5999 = 5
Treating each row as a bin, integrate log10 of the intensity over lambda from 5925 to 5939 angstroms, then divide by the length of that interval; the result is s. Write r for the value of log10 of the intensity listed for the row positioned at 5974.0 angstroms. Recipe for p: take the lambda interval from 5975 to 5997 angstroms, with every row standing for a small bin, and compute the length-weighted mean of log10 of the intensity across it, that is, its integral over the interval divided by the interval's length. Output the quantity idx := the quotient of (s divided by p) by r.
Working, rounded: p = 1.12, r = 1.12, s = 1.11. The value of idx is 0.882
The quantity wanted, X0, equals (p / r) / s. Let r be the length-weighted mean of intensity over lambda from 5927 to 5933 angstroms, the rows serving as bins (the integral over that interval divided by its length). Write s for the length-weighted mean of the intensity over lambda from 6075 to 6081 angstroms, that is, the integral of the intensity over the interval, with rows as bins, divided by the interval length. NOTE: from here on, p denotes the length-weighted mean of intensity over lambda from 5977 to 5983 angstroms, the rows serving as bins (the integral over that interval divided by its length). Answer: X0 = 0.075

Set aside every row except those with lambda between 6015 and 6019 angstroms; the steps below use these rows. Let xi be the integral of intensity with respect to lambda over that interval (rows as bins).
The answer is 50.3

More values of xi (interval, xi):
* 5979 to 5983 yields 52.3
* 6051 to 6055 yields 54.4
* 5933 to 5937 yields 51.4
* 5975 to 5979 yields 53.6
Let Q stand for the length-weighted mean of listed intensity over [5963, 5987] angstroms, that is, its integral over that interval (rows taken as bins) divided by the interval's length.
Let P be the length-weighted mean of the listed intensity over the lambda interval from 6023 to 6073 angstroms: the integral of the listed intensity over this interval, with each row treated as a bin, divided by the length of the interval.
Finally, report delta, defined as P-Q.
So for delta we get 0.33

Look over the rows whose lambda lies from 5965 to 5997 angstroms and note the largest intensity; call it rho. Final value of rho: 13.6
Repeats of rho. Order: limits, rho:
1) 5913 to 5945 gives 13.45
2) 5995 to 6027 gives 13.7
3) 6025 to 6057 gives 14.13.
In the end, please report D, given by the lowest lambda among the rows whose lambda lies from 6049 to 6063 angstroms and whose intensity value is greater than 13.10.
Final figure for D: 6050.0 angstroms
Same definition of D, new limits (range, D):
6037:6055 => 6038.0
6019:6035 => 6022.0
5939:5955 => 5944.0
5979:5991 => 5980.0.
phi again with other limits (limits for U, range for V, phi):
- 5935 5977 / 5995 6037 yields 0.50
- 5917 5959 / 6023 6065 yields 0.48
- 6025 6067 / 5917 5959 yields 0.52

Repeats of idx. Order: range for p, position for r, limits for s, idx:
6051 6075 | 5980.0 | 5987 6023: 0.881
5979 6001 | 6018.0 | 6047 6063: 0.920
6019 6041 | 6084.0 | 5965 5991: 0.876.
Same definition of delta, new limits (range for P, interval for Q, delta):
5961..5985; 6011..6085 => -0.21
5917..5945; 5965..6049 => -0.44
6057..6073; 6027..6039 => -0.21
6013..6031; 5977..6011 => -0.07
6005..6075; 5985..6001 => 0.03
